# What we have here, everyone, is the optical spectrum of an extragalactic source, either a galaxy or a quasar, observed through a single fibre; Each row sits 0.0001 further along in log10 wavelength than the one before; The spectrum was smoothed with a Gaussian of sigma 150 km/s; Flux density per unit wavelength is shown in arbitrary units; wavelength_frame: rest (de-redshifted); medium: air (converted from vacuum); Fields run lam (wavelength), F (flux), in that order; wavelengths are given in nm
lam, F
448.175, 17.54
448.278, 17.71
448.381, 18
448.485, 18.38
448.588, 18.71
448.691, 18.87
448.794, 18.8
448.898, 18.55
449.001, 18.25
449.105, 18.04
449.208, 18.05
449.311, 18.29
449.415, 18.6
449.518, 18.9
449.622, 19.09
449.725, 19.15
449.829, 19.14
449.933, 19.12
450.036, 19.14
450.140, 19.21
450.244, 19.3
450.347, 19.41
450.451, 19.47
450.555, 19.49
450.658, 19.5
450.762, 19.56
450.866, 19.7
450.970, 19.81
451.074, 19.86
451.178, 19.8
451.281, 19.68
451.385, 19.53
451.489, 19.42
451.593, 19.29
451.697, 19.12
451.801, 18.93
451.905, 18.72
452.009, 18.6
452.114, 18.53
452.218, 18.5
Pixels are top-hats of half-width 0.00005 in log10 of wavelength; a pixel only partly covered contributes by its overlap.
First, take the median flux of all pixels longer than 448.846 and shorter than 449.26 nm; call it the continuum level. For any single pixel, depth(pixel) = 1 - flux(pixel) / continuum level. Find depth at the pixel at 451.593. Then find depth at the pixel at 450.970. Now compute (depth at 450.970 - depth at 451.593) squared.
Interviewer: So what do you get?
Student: 0.0008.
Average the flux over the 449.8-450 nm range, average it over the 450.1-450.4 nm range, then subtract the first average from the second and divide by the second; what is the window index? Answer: 0.009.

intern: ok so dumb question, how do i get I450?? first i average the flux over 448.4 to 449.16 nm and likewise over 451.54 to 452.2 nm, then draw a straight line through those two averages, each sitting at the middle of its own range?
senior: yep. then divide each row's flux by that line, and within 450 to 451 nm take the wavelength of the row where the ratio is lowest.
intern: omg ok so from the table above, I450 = 450.036 nm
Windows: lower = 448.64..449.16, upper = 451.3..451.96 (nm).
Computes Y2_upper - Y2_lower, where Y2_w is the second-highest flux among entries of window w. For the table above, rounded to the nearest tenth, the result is 0.6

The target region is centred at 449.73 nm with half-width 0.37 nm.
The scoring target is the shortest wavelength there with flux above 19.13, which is 449.725 nm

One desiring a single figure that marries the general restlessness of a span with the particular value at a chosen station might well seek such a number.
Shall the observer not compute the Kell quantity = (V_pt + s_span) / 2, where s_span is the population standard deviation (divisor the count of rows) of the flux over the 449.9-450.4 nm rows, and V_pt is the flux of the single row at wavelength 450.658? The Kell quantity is 9.8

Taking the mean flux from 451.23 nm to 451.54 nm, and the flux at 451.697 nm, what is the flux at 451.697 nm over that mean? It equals 0.98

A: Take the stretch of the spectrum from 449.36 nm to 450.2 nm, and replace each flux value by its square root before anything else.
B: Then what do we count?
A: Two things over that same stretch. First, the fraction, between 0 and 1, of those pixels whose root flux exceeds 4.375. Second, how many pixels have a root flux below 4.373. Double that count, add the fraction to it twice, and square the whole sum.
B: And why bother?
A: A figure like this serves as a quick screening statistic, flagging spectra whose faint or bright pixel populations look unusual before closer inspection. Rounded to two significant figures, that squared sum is 72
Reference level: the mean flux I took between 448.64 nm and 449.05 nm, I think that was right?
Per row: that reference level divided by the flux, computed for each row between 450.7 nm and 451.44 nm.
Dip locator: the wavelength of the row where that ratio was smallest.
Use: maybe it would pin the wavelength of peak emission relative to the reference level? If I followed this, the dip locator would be 451.074 nm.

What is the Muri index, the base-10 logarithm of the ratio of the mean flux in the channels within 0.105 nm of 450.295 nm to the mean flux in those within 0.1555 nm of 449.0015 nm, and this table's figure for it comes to 0.025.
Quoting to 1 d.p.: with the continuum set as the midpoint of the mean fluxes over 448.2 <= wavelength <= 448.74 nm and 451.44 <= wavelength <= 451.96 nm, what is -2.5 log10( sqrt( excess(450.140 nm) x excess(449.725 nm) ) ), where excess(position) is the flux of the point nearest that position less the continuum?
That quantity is 0.8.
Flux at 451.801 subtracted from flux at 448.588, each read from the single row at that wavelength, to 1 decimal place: -0.2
